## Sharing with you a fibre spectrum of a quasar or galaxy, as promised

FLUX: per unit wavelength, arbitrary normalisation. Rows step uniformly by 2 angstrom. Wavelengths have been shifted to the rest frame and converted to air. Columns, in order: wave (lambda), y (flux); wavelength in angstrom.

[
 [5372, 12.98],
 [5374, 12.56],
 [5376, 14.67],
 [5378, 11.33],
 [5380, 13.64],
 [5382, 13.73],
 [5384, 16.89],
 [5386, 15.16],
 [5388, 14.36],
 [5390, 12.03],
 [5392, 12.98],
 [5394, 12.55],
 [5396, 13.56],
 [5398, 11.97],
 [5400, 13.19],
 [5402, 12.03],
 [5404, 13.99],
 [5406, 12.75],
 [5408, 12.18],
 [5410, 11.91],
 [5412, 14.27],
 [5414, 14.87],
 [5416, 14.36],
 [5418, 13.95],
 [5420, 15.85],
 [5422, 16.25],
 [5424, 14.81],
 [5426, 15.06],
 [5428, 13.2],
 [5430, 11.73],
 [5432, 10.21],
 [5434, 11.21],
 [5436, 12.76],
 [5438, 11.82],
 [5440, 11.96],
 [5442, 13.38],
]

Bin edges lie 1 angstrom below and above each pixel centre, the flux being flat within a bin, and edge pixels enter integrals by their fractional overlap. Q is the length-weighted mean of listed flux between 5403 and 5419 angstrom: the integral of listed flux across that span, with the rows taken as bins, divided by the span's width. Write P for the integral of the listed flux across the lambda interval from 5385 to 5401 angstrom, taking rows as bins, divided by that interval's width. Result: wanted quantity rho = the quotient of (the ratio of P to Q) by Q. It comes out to 0.072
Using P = 13.2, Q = 13.5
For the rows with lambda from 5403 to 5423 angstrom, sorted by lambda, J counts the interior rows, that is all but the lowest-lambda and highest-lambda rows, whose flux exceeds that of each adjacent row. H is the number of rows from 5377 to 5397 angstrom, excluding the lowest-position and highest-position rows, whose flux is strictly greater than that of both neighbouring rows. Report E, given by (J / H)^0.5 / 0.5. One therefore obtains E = 1.4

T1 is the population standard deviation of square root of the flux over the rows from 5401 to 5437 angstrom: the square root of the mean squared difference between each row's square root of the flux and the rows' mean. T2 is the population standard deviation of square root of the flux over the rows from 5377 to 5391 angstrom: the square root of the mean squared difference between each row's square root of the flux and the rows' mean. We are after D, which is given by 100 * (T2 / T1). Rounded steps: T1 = 0.224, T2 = 0.23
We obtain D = 104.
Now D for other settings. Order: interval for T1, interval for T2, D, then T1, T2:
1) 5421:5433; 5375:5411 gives 64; 0.287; 0.18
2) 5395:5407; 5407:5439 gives 228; 0.104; 0.24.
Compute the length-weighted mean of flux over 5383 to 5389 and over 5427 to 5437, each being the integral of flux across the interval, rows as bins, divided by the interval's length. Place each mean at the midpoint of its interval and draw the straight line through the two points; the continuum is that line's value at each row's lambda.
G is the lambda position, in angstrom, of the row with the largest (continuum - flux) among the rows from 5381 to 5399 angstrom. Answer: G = 5390 angstrom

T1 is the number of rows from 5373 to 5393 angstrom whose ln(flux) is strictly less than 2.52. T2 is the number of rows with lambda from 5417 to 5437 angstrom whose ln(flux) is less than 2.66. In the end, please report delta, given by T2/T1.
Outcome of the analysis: 3.0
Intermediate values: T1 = 2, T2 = 6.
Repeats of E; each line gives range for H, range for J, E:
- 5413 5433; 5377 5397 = 2.0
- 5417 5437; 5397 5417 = 2.4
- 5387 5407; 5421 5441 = 1.4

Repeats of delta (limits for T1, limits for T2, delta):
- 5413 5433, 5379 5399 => 3.5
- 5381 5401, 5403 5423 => 3.0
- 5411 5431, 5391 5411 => 10.0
